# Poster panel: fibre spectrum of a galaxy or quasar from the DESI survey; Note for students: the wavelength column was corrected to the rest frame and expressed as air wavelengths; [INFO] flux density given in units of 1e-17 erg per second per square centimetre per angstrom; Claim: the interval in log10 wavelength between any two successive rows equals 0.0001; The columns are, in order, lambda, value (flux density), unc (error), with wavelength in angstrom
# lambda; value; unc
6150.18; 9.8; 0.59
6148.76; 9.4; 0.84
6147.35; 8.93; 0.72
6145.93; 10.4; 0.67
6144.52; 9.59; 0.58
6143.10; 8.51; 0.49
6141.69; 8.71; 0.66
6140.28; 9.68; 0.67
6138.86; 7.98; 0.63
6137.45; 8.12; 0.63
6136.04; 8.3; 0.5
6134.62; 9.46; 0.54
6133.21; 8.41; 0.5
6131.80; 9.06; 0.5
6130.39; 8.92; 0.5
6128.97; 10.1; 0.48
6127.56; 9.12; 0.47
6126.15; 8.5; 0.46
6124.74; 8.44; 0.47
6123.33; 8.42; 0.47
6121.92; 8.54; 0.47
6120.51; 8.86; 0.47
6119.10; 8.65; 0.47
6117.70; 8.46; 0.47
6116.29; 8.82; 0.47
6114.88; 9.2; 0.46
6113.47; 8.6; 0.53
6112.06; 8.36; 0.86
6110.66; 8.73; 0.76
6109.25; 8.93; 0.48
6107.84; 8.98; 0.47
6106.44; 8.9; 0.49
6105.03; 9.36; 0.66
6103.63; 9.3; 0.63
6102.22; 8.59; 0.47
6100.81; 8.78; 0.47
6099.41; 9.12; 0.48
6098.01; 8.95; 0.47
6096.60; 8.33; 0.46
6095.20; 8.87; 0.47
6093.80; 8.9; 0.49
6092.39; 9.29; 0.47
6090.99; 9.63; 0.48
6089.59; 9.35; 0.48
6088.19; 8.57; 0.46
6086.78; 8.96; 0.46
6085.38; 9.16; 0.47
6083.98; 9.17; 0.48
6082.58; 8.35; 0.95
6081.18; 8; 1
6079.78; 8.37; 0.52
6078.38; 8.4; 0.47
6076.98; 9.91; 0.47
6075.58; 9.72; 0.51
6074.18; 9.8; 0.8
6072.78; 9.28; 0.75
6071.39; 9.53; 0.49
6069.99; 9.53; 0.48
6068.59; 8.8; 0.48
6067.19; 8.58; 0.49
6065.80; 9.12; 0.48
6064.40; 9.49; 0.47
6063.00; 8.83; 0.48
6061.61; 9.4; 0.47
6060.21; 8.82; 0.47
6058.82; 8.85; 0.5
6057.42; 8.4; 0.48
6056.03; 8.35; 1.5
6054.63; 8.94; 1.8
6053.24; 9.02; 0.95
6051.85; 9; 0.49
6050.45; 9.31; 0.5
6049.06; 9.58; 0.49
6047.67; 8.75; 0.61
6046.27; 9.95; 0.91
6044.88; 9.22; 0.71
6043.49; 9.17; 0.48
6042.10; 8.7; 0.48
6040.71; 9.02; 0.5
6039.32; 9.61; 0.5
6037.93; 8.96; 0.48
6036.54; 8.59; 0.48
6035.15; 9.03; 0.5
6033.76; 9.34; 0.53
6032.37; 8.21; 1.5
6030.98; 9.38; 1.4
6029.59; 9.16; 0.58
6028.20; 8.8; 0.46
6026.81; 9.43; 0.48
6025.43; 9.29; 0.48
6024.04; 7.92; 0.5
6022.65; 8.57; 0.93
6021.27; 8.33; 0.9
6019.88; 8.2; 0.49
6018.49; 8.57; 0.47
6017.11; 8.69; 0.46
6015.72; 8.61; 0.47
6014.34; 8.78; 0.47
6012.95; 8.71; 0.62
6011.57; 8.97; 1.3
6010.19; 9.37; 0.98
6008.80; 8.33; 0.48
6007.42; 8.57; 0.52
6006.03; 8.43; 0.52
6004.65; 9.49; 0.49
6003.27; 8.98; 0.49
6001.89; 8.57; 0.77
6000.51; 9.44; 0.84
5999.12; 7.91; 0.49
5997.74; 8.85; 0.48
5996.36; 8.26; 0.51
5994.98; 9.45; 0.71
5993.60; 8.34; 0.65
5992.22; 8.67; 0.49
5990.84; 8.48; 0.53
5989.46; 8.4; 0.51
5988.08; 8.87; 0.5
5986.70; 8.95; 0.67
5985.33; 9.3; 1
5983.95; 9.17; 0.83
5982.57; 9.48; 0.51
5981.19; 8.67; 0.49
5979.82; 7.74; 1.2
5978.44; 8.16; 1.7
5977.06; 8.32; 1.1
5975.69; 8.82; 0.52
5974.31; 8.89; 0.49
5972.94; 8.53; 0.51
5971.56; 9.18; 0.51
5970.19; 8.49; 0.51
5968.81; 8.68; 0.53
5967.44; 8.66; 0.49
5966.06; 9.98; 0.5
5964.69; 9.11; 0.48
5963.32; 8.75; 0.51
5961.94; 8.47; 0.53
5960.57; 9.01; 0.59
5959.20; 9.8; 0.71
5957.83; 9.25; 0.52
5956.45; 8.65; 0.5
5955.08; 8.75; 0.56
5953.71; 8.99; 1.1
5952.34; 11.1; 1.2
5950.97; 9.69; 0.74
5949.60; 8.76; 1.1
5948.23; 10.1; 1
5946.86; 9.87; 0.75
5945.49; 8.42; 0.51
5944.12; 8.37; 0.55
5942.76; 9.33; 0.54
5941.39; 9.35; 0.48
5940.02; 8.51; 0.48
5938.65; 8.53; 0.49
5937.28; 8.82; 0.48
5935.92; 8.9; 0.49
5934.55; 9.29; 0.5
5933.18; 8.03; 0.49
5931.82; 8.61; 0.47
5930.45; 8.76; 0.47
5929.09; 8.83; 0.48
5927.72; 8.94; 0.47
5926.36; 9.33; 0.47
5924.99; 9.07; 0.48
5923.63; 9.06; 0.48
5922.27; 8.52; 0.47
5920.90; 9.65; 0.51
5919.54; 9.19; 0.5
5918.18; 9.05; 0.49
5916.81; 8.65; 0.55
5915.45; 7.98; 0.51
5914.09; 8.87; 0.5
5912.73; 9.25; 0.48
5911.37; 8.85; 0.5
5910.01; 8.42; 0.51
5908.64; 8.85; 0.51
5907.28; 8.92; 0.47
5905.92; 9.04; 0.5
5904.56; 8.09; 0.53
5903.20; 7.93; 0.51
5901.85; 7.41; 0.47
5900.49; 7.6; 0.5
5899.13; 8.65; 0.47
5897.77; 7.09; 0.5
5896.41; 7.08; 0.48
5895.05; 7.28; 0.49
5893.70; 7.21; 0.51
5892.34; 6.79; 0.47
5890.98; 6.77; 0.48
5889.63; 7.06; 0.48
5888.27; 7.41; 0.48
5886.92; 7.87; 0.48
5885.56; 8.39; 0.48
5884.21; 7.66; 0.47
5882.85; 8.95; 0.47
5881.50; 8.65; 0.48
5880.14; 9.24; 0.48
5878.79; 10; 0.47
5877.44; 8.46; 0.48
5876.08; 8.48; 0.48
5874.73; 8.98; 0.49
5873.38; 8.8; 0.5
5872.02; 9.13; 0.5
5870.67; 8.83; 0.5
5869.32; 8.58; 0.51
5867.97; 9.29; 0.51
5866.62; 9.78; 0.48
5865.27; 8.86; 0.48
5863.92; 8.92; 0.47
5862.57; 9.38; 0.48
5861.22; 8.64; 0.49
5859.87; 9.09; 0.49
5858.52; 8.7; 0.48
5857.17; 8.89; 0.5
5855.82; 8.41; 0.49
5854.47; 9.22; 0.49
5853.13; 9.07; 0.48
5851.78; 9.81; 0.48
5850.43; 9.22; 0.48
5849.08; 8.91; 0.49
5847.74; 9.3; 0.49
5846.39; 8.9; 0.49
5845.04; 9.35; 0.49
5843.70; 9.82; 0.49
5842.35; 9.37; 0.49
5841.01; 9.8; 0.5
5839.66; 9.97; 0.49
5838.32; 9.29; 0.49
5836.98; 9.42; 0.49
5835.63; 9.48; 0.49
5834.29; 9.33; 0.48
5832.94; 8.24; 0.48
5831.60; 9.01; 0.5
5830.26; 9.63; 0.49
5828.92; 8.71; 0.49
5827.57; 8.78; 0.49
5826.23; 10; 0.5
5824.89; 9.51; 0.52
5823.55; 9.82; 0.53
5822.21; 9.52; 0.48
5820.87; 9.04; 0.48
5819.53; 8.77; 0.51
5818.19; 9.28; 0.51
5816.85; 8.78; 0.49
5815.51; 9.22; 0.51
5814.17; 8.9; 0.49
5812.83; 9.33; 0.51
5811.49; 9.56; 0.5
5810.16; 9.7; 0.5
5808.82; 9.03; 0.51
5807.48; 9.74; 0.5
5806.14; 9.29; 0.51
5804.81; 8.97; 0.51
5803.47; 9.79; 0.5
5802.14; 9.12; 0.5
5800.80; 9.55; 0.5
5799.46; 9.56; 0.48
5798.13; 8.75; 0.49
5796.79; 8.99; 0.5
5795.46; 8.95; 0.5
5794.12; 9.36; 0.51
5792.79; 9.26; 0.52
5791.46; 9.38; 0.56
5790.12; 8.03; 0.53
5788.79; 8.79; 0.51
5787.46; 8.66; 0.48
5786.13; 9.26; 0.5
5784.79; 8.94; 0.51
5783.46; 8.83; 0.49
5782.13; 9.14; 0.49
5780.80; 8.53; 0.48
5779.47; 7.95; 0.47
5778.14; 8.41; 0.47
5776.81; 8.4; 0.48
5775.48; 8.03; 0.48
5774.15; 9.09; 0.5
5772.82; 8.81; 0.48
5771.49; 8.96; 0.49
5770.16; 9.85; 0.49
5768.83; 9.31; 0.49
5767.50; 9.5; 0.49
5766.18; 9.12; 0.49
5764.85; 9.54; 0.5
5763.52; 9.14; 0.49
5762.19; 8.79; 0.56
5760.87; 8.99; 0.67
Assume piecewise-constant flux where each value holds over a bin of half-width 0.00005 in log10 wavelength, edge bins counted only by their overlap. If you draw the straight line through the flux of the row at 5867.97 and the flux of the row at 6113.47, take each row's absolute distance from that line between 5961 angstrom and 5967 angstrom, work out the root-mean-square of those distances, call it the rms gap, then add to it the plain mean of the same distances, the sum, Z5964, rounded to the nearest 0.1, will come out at 1.0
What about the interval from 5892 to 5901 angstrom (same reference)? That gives 3.7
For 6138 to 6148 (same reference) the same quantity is 1.7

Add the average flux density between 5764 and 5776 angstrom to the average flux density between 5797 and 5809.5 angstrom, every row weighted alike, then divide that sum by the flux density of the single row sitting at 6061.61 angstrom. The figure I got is 1.96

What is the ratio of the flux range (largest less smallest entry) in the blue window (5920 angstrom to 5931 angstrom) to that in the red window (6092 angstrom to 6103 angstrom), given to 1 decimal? 1.2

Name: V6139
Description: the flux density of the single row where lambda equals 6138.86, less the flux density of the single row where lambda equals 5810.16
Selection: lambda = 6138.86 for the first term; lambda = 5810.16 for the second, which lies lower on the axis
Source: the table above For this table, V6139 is -1.7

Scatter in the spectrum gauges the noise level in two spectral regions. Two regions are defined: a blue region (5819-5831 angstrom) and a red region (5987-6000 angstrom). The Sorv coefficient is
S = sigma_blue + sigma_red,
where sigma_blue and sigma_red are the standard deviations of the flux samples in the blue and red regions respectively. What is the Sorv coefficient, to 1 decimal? 0.9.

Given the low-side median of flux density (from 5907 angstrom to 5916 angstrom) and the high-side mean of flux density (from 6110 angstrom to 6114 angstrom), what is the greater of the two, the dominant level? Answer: 8.85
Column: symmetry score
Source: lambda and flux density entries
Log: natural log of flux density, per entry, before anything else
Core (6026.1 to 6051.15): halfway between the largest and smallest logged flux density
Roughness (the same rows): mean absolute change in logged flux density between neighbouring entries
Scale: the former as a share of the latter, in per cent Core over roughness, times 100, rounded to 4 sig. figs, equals 3489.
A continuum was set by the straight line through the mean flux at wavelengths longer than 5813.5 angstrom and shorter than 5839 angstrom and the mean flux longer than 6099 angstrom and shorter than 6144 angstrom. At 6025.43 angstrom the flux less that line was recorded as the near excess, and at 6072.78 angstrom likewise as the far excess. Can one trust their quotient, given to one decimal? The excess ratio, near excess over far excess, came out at 0.9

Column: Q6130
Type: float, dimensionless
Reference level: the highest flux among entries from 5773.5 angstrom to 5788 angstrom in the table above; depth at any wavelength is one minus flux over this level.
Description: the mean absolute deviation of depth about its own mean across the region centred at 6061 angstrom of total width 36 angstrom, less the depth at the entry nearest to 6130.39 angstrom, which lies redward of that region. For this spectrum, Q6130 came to 0.00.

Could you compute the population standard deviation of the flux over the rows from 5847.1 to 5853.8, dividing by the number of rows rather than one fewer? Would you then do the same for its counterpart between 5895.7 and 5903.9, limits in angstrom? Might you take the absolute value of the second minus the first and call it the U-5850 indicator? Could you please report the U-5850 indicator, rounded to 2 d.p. 0.24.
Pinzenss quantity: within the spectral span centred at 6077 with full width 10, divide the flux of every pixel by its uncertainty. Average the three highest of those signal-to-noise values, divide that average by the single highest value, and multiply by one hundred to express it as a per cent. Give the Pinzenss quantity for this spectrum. 92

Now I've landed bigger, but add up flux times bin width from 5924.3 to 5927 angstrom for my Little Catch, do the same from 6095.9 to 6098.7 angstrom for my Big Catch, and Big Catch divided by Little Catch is 0.97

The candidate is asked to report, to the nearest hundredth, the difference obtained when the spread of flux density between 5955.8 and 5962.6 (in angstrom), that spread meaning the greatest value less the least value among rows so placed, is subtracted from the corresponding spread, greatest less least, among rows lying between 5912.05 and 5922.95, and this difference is 0.34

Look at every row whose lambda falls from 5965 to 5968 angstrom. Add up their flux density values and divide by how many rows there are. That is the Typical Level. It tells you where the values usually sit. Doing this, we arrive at 9.3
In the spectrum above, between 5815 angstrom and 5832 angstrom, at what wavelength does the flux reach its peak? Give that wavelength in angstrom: 5826.23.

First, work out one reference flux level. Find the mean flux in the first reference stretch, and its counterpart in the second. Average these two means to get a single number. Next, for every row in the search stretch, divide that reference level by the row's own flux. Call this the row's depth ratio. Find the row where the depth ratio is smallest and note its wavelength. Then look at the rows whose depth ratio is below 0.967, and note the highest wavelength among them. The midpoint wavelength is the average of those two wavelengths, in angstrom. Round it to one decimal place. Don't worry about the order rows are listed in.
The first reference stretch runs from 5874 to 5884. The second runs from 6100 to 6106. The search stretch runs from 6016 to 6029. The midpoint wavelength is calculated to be 6026.8 angstrom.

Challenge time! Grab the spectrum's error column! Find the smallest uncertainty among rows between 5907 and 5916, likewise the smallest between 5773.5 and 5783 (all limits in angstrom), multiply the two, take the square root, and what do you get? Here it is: 0.470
